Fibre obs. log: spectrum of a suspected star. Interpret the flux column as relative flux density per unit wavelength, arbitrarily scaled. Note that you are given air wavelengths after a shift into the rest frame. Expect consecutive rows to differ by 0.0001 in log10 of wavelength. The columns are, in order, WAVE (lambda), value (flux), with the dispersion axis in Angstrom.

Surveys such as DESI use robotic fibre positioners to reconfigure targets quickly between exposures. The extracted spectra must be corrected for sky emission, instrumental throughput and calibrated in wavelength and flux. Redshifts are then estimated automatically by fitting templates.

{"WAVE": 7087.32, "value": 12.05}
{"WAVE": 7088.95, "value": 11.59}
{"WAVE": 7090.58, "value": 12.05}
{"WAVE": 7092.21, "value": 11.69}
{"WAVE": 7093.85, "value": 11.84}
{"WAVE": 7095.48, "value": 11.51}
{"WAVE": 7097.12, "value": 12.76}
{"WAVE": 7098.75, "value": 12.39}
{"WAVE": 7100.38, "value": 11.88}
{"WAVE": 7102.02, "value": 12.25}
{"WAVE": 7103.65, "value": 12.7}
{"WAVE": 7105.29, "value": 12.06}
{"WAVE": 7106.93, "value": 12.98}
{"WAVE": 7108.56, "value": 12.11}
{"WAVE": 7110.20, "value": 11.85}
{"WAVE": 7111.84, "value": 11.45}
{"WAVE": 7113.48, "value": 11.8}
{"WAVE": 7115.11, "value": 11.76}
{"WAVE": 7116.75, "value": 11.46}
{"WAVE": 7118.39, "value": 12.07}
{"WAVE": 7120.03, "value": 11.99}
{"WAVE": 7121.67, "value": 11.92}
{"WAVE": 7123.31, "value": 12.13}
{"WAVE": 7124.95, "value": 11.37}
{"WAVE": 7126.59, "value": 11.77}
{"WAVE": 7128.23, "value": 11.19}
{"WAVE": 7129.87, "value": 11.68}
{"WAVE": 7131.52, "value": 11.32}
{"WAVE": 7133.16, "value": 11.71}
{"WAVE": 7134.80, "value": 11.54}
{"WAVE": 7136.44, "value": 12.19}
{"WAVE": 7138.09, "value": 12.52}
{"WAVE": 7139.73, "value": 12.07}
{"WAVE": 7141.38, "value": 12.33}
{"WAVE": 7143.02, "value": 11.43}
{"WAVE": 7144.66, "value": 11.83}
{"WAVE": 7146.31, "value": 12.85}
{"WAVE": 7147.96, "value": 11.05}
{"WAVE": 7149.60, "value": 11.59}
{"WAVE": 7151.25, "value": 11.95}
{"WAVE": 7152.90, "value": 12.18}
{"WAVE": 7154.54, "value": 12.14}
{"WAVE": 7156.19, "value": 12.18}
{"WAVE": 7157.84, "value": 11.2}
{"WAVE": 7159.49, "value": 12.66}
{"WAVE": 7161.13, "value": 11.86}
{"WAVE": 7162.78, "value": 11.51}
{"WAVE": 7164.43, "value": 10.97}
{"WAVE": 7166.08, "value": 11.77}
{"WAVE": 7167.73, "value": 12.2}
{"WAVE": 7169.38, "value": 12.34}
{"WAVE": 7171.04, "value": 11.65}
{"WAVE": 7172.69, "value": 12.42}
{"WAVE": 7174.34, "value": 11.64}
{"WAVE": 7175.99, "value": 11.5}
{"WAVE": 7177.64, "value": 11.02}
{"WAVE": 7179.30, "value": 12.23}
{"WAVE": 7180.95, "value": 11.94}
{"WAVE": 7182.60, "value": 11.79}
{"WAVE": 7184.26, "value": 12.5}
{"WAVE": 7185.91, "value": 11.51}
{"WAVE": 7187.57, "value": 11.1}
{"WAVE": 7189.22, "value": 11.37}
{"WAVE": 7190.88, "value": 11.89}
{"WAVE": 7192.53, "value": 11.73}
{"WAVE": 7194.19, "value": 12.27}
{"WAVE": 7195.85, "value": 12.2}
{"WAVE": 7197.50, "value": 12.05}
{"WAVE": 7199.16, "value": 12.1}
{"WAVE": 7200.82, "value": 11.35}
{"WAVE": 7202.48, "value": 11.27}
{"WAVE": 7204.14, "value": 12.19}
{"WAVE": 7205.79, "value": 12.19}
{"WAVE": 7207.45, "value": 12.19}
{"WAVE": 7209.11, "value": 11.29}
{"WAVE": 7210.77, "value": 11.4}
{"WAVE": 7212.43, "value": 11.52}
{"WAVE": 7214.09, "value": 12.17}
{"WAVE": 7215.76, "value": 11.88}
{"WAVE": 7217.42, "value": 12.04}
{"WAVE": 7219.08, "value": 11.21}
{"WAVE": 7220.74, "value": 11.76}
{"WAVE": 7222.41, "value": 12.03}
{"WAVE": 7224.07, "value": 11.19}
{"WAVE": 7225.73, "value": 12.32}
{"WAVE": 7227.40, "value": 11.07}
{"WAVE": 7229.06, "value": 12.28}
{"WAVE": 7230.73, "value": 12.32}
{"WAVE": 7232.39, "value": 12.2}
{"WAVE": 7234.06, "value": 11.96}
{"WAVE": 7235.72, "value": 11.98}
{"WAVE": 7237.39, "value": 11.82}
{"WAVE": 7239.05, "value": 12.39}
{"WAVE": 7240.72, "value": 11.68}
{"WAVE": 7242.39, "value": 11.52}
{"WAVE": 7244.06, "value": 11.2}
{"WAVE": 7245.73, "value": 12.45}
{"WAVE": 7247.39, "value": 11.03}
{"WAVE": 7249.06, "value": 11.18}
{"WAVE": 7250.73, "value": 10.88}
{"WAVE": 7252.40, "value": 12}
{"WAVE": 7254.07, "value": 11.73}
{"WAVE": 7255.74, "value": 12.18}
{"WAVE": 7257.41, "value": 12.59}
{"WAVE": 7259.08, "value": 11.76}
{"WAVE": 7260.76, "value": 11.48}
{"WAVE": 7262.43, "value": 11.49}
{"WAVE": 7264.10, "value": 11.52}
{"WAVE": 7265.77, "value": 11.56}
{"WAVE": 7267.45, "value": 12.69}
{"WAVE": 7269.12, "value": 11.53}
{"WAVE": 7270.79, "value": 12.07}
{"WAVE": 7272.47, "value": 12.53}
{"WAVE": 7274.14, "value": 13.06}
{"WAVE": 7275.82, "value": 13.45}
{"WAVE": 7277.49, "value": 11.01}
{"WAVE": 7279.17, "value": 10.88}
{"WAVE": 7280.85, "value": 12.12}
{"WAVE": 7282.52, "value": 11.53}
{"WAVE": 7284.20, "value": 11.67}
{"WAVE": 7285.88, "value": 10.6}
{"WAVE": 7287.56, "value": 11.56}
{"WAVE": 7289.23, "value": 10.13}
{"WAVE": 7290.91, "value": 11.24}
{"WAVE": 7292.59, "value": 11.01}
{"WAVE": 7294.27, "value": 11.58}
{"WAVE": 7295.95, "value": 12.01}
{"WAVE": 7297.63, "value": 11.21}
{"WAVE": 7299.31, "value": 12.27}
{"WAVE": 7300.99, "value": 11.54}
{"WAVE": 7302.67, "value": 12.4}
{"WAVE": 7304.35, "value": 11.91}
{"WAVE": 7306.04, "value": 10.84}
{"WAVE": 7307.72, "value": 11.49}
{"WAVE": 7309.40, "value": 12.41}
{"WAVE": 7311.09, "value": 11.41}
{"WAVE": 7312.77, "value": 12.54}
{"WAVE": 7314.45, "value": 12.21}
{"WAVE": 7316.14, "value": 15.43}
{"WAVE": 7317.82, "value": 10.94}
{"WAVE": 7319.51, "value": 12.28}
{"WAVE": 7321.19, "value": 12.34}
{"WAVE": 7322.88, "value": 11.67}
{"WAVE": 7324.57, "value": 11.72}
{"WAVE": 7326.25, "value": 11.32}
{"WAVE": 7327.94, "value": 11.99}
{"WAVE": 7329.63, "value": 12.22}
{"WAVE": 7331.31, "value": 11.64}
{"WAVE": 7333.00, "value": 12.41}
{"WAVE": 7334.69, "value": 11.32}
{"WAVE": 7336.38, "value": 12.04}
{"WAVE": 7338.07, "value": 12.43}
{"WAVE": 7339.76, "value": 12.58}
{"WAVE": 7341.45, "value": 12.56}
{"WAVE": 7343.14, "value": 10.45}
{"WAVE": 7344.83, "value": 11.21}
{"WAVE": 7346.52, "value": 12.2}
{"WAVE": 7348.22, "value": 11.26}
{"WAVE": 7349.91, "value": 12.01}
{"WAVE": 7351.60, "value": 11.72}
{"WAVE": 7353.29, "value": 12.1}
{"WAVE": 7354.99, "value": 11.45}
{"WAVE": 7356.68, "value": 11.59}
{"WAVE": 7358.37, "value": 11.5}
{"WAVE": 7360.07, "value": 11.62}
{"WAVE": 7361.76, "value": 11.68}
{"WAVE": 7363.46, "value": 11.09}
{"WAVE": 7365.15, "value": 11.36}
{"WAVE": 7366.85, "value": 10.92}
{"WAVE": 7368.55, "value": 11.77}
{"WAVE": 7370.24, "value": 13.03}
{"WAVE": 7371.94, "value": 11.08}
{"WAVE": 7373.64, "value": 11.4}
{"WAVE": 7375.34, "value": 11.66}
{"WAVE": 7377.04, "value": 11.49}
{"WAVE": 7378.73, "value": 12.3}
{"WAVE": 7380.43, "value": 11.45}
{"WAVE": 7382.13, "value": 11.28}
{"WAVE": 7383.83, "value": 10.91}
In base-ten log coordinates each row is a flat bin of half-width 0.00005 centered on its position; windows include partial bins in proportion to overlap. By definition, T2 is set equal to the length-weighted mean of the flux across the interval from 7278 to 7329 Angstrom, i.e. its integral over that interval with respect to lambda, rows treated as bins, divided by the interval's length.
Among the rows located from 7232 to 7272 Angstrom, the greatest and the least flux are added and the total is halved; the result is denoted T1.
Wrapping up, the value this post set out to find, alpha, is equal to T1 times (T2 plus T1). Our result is 277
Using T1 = 11.8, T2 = 11.7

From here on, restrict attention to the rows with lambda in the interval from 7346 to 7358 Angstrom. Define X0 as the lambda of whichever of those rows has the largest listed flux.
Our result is 7346.52 Angstrom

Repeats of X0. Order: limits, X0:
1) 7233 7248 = 7245.73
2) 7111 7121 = 7118.39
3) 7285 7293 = 7287.56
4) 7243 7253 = 7245.73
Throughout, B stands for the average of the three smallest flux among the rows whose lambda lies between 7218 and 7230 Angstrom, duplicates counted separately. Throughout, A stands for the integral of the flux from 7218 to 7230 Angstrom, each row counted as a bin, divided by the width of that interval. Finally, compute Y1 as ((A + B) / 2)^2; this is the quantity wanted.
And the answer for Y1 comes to 130.7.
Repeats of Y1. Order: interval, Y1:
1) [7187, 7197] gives 134.5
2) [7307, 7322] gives 139.6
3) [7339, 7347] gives 133.0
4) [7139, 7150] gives 135.1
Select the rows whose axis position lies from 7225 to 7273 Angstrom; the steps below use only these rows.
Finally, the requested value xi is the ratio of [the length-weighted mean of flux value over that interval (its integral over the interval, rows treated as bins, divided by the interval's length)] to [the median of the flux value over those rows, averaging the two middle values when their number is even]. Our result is 1.00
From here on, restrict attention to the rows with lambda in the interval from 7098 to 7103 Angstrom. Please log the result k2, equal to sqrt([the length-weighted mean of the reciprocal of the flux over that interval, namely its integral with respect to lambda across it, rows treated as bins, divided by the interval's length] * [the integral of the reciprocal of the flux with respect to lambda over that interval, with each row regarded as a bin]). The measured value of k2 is 0.184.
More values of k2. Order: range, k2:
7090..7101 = 0.276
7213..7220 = 0.224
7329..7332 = 0.146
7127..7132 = 0.195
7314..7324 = 0.256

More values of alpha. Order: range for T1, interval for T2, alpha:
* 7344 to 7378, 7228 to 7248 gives 286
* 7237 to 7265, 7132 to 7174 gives 278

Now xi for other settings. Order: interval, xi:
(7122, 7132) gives 1.01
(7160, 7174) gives 1.00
